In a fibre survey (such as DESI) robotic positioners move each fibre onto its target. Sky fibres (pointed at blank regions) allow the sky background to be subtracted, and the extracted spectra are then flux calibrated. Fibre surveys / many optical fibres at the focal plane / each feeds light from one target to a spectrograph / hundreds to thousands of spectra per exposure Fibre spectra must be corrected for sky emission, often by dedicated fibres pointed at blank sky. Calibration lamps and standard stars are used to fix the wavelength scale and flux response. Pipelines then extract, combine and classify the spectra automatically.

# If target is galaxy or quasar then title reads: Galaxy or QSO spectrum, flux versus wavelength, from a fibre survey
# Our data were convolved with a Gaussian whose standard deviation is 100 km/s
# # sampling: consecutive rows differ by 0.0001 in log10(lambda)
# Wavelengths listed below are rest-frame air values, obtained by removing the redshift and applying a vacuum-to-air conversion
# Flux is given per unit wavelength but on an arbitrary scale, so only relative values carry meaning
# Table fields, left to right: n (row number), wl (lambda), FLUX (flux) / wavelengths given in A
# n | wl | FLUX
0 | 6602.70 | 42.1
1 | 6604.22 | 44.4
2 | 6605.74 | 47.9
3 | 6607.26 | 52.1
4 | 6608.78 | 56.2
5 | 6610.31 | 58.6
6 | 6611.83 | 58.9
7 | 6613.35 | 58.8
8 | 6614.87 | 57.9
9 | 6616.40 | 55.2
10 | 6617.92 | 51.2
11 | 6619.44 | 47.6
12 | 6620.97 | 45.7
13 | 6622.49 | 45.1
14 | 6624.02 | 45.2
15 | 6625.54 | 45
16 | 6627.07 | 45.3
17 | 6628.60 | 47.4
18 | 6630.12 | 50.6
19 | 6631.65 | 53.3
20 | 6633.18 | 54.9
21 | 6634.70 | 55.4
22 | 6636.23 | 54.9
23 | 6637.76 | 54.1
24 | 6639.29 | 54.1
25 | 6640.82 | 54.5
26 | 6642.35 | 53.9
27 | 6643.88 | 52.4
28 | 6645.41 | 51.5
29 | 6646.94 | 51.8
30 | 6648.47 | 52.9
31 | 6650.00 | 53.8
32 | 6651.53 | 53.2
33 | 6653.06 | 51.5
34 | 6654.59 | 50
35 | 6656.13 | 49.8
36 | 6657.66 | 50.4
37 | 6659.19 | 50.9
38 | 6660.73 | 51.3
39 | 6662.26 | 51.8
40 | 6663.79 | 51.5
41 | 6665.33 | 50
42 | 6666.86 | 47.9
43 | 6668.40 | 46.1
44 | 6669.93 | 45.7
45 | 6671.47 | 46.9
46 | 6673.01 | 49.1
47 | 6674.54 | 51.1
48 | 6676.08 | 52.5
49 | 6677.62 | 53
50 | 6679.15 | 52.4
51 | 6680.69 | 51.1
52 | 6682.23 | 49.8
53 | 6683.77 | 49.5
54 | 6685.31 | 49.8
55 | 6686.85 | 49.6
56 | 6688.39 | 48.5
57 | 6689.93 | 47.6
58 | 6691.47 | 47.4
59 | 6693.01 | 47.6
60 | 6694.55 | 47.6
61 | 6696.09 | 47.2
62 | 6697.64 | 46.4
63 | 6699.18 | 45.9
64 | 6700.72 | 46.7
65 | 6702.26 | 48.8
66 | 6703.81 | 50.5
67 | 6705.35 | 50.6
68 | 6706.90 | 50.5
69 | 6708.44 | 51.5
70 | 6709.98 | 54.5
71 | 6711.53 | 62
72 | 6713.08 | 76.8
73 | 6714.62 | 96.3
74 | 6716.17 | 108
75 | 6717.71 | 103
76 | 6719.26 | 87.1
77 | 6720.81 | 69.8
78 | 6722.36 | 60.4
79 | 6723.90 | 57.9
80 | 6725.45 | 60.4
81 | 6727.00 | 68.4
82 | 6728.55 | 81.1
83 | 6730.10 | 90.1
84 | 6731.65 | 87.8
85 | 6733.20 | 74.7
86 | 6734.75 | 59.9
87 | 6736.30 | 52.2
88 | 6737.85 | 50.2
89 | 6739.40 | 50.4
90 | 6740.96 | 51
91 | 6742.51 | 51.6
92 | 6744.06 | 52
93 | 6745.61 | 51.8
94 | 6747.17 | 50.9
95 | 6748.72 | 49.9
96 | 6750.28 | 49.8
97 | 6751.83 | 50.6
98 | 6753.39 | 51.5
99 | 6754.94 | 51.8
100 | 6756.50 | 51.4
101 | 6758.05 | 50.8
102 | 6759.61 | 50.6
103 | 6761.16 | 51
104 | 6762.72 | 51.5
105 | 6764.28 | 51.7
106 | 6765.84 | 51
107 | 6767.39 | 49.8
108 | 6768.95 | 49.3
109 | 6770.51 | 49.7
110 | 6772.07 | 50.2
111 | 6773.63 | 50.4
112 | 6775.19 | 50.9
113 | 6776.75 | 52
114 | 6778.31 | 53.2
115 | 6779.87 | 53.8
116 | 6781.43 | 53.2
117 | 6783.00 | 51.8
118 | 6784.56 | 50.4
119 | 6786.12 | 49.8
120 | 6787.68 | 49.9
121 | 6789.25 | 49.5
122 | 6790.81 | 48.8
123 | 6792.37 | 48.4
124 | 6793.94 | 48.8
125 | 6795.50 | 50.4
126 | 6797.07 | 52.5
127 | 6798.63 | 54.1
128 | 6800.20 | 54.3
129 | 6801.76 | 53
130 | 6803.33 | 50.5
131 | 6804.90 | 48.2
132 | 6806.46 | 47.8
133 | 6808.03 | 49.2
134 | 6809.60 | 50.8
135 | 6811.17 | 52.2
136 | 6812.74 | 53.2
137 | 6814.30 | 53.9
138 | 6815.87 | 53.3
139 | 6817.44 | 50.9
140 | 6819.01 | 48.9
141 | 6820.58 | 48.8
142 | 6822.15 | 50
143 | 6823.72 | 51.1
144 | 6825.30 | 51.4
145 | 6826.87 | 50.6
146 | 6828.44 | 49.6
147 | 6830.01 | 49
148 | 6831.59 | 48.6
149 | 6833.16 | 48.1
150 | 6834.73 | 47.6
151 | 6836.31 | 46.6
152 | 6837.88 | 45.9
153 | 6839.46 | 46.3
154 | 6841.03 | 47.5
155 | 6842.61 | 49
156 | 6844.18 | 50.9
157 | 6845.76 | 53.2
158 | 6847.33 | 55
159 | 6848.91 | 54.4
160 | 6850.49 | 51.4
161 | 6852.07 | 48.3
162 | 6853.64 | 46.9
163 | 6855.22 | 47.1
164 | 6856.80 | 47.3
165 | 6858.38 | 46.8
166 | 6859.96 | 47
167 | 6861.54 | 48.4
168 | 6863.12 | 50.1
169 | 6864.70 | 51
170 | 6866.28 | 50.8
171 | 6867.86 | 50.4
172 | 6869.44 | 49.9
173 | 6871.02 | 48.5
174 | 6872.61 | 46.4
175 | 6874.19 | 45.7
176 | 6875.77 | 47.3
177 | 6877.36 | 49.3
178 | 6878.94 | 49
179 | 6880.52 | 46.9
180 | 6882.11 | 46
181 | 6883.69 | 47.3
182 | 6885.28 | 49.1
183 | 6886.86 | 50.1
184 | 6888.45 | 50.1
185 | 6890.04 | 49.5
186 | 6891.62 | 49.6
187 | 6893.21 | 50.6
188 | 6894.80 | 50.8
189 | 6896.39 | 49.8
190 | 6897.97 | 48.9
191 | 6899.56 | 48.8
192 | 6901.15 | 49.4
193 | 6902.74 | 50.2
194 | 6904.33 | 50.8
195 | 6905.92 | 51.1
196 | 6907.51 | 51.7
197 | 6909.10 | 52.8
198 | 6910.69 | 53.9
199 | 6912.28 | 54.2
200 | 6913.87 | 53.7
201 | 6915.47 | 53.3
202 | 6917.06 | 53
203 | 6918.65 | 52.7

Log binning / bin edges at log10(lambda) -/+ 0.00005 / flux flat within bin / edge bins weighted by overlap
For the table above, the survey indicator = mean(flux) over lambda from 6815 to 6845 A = 49.2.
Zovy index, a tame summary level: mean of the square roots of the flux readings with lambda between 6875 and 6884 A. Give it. 6.90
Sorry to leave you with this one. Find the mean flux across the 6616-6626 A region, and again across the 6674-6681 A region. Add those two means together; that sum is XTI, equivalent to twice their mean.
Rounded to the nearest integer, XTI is 100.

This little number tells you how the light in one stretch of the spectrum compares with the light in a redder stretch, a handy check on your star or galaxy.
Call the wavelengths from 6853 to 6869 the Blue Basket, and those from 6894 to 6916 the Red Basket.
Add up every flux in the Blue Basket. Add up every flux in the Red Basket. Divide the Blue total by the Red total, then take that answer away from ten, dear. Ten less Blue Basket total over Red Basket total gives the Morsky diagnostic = 9.3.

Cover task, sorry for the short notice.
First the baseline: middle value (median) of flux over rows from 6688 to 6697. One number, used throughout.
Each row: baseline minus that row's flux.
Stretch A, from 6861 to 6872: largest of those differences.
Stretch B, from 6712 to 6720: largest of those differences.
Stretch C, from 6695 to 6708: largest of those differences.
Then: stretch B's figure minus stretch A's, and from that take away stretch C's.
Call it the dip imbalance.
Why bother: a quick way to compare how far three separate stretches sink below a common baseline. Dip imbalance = -30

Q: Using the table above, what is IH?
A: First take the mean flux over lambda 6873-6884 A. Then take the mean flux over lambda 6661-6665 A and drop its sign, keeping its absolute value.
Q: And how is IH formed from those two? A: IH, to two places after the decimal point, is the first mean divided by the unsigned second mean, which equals 0.92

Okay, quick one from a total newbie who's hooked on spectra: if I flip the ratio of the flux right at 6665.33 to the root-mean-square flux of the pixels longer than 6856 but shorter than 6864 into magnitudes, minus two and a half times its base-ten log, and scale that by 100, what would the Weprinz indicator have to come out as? -4.6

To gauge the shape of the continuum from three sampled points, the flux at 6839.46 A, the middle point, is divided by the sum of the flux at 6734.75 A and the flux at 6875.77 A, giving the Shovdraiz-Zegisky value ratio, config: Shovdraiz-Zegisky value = 0.432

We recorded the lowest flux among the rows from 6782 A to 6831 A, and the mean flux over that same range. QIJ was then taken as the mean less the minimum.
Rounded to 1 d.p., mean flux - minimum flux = 2.9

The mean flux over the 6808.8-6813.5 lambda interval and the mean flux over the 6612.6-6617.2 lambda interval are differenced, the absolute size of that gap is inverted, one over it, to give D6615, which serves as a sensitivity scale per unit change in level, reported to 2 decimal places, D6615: 0.19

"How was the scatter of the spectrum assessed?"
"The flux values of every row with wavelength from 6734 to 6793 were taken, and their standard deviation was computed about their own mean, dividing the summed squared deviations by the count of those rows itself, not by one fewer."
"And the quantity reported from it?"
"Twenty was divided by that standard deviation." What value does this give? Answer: 10.8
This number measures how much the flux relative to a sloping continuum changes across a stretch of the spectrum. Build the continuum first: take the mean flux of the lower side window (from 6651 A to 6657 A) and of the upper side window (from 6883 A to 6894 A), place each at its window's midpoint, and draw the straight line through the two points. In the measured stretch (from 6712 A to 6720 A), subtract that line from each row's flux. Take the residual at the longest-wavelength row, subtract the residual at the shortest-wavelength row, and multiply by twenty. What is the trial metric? 207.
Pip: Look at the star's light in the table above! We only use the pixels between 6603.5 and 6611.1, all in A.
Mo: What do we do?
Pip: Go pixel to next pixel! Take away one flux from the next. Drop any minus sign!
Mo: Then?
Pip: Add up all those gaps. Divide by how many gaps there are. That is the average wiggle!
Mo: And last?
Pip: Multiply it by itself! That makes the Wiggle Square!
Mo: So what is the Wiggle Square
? 12.6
